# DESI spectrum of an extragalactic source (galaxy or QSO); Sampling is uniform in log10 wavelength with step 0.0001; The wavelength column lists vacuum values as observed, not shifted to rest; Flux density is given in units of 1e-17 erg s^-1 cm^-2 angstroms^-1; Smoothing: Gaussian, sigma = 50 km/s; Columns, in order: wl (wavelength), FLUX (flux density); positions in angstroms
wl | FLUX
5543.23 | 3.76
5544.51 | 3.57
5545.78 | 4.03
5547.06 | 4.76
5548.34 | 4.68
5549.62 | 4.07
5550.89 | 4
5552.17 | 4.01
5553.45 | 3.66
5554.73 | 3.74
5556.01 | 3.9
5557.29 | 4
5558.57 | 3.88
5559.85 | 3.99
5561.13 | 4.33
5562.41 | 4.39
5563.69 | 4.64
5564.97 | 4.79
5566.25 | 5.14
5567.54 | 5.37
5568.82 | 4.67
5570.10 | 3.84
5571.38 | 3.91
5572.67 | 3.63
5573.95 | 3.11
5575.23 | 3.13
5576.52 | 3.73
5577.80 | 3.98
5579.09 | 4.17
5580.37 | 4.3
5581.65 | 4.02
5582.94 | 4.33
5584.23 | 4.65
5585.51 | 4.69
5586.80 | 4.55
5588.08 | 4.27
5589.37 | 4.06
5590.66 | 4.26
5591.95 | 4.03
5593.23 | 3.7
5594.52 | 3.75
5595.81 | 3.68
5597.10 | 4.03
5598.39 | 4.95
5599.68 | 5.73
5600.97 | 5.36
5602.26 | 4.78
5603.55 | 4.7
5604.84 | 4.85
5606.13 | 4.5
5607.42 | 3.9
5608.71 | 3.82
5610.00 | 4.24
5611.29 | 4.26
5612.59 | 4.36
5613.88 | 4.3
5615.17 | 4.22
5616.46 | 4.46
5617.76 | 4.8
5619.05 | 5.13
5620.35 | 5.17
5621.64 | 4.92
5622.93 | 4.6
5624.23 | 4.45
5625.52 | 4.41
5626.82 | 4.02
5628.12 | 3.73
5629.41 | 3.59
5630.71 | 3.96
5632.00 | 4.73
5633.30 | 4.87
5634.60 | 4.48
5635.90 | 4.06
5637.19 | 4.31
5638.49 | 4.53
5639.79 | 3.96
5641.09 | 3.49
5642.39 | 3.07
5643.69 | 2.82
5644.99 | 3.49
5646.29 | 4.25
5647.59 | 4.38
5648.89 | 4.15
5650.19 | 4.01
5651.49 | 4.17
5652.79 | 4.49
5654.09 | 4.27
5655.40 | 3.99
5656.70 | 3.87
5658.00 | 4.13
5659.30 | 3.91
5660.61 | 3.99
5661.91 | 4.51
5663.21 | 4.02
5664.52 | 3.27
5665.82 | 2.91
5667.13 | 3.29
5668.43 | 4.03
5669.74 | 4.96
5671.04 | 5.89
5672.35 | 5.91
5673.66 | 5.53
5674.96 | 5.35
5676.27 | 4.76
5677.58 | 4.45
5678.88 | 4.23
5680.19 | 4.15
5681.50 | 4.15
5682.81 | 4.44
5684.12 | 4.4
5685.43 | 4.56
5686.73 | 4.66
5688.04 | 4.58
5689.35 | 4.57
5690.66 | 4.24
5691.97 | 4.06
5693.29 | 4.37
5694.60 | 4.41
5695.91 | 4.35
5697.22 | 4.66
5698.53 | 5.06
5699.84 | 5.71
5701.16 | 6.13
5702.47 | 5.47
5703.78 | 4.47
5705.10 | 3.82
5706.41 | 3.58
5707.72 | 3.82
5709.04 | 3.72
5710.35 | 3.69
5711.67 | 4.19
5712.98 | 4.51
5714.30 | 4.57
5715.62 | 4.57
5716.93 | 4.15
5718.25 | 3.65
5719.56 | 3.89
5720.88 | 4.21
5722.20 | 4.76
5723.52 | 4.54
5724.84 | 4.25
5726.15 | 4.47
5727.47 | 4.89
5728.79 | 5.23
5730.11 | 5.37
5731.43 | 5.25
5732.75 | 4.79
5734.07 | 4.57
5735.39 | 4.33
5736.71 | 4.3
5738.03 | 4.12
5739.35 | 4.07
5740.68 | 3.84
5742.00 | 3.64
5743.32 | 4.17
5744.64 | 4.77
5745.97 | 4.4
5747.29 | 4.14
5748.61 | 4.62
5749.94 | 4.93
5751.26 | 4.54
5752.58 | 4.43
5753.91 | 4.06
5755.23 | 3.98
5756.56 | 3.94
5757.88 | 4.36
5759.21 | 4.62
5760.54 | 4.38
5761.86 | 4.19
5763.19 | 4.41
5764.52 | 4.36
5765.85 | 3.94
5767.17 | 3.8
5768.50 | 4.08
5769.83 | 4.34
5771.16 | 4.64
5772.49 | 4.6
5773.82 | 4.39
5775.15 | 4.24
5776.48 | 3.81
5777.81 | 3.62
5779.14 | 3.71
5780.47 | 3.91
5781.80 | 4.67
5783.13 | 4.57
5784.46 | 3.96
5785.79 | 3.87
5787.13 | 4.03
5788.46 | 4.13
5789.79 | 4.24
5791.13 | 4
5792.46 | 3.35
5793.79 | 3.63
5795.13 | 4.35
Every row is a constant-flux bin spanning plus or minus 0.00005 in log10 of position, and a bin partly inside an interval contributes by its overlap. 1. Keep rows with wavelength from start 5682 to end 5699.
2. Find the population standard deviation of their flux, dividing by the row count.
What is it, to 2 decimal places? 0.23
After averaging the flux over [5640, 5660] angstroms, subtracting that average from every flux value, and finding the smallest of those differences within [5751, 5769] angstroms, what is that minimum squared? 0.010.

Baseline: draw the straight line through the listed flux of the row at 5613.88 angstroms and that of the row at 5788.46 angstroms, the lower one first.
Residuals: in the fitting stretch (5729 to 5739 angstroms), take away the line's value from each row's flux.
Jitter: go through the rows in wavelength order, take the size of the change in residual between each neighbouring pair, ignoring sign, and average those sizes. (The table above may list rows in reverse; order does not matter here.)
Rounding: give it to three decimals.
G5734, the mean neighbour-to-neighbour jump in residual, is 0.207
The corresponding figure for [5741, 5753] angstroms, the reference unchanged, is 0.381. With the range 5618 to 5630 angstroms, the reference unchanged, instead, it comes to 0.202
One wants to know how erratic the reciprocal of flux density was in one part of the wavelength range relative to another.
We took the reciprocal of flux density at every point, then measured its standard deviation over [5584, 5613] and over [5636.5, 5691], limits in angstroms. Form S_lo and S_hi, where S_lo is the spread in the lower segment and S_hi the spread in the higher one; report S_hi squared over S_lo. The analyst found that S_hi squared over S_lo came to 0.063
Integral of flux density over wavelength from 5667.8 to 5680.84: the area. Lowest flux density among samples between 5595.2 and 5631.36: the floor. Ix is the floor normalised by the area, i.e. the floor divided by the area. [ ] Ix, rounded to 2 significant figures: 0.056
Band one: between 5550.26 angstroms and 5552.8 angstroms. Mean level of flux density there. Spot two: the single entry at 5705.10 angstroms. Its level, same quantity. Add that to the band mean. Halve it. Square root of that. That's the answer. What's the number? 1.98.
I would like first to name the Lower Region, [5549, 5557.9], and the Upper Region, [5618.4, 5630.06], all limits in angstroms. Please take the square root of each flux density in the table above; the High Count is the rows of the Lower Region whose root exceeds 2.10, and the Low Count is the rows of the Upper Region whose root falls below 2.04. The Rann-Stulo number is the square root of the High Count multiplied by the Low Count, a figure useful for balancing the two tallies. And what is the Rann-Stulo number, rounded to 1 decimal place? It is 0.0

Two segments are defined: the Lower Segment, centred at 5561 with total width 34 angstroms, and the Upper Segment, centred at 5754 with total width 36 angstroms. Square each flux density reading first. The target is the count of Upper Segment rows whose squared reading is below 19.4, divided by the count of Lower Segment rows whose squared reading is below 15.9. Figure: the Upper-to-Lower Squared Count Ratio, 1.58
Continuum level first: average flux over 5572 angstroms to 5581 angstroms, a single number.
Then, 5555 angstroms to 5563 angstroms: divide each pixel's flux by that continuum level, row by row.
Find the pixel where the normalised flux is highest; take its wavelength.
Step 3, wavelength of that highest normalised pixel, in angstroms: 5562.41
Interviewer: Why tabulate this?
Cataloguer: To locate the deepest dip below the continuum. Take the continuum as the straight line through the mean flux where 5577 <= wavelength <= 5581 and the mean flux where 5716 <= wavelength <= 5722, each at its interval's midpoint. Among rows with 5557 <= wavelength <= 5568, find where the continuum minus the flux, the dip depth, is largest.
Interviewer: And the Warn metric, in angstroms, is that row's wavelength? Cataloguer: 5558.57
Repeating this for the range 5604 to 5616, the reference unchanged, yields 5608.71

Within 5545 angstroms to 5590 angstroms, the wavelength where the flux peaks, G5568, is 5567.54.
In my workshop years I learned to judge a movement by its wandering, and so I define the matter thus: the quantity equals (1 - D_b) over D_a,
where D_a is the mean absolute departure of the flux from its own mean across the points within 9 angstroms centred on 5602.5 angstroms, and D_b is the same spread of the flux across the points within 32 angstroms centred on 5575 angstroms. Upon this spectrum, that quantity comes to 1.9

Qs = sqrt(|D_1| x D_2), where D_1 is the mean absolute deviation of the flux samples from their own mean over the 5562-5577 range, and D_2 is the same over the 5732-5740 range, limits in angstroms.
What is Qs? 0.37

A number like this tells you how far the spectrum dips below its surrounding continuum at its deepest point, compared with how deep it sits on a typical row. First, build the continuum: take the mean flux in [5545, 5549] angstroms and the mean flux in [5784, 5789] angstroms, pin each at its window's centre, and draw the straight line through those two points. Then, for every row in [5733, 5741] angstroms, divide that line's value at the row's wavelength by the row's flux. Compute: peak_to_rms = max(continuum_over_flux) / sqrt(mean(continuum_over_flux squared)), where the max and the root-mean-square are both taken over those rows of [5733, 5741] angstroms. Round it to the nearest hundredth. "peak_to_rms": 1.09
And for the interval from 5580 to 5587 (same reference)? 1.10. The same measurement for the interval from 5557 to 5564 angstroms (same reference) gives 1.08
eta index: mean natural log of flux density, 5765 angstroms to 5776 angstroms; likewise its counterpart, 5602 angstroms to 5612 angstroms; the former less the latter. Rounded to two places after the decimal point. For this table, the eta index -0.03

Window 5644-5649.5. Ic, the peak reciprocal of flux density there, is 0.29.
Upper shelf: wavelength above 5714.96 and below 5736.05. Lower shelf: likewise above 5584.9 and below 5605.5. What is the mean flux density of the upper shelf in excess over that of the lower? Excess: 0.10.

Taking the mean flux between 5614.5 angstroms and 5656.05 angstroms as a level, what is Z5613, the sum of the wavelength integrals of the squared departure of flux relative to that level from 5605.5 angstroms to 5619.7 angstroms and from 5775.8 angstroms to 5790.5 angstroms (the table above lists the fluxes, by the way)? 4.0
